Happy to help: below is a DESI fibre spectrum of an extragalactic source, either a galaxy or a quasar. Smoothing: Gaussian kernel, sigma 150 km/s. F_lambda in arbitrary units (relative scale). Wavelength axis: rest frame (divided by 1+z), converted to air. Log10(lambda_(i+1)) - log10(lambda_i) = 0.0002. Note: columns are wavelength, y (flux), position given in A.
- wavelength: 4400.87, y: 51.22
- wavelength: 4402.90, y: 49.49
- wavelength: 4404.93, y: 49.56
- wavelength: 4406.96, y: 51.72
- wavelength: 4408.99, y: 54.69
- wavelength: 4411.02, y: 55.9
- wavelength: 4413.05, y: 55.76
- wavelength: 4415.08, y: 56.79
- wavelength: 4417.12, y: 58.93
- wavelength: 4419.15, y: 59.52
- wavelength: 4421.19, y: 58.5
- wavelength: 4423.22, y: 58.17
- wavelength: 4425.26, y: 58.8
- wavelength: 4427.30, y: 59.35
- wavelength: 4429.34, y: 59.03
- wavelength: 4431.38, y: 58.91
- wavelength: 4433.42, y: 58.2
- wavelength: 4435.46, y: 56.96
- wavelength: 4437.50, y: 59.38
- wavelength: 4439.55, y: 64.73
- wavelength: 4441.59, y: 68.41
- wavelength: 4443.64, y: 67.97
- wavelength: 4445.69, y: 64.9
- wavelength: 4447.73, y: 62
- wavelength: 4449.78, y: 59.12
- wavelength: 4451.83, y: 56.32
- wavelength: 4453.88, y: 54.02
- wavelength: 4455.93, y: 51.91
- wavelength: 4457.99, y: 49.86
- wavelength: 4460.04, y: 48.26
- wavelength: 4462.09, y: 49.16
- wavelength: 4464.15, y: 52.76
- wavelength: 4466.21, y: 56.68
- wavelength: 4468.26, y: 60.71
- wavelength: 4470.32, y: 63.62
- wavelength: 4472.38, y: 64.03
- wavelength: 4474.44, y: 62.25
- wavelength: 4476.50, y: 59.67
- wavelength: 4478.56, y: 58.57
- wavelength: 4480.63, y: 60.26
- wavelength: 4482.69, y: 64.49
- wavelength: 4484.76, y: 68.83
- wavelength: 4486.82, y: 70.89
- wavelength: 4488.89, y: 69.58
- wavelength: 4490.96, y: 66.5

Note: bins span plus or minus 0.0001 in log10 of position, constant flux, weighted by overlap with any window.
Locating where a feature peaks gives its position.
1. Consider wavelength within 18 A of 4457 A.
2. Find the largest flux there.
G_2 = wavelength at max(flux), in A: 4441.59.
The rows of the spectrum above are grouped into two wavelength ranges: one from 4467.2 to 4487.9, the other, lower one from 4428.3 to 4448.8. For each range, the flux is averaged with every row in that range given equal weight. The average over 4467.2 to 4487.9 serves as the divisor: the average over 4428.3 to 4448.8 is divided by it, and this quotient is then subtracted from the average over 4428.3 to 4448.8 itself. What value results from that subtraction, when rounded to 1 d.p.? 61.1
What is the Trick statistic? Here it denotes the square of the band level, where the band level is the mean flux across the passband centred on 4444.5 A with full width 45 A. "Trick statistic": 3358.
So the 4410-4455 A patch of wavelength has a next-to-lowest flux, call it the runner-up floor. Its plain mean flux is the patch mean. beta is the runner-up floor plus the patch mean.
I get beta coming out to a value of 115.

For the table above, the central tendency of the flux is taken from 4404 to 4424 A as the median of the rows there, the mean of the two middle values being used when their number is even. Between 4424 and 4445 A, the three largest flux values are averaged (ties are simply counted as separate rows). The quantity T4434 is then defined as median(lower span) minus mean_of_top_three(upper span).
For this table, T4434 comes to -11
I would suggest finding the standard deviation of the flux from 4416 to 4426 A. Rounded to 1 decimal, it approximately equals 0.5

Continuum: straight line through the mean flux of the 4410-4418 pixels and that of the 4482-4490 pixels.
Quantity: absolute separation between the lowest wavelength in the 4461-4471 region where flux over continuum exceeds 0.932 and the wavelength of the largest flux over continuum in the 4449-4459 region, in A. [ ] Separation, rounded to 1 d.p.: 20.5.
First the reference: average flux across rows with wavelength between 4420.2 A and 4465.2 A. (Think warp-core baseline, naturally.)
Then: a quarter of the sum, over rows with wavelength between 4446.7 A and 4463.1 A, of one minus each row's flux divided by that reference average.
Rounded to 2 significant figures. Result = 0.14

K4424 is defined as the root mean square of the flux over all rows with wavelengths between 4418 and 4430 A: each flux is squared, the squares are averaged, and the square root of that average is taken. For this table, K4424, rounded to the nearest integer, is 59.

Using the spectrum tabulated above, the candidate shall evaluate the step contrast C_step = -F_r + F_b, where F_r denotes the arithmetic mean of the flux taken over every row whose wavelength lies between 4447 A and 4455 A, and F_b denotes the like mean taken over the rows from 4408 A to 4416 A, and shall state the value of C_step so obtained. -2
